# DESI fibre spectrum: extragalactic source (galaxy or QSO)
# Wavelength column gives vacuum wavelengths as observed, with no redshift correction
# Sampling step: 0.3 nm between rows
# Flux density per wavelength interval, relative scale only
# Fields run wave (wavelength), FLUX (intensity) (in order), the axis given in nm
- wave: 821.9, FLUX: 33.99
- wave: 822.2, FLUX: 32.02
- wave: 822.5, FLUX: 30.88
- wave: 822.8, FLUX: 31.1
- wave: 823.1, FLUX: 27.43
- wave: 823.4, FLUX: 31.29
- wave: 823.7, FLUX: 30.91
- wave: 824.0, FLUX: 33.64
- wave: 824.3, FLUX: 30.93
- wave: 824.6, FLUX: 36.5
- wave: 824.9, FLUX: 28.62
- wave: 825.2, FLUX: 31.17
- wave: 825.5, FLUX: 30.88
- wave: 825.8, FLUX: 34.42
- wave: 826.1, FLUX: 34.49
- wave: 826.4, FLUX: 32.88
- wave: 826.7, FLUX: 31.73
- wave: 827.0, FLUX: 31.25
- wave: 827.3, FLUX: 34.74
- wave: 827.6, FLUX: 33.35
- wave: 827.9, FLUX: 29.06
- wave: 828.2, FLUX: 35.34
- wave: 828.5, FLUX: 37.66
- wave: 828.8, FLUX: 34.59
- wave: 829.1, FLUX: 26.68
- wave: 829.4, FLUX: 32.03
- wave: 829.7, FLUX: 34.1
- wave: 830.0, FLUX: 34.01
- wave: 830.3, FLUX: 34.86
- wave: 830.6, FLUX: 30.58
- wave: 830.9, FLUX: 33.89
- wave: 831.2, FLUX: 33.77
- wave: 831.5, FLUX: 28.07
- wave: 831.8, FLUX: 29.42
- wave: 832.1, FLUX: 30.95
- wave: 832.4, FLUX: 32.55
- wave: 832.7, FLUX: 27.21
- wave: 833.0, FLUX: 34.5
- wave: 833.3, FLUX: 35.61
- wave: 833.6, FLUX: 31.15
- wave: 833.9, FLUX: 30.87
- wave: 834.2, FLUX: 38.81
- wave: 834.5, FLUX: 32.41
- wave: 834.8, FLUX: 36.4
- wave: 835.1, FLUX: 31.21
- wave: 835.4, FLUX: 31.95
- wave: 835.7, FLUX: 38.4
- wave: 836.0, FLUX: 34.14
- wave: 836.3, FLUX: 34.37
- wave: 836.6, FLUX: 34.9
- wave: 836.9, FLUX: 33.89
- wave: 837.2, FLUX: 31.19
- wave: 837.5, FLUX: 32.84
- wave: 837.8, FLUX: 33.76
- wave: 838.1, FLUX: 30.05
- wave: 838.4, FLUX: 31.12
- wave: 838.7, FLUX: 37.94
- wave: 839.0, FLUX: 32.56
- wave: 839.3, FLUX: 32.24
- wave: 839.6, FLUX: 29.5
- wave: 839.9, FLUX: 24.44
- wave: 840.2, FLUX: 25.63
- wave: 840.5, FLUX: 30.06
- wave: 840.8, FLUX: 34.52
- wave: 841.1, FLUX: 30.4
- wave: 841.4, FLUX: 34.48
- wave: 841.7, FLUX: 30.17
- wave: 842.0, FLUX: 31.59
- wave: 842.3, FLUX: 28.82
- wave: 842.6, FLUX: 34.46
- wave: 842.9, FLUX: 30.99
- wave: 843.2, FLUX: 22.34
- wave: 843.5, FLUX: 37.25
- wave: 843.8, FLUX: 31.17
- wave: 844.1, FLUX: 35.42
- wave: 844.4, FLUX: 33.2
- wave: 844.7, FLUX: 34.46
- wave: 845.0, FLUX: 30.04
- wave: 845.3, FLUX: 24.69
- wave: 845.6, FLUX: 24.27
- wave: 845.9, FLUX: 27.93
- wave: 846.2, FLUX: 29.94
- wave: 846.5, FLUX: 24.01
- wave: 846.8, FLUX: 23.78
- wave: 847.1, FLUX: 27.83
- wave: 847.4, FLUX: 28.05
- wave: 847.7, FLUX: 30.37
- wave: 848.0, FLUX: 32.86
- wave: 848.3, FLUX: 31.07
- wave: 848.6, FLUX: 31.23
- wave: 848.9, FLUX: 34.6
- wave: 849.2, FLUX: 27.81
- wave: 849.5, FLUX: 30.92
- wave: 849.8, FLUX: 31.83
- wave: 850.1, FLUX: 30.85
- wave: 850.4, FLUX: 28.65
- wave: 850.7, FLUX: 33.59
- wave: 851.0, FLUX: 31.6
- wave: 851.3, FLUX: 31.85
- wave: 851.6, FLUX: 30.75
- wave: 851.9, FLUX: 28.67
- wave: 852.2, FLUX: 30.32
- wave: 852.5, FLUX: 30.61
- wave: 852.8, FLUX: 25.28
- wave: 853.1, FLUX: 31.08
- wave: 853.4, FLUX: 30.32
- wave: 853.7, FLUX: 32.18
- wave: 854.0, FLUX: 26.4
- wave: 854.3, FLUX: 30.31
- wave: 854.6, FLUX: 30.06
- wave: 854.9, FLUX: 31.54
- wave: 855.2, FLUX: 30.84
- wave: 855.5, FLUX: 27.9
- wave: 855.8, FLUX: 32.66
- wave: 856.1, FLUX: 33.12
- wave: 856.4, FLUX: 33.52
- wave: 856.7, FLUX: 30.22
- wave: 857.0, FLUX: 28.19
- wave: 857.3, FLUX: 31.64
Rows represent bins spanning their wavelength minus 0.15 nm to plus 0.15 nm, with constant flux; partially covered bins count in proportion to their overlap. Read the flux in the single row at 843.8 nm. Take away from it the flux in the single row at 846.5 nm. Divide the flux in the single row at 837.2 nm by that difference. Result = 4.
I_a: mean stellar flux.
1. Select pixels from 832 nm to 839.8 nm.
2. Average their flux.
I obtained 33.1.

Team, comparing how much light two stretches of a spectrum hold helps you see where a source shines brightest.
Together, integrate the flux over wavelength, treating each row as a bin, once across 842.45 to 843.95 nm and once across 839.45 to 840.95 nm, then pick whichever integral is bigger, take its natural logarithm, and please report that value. 3.85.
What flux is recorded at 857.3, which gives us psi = 31.64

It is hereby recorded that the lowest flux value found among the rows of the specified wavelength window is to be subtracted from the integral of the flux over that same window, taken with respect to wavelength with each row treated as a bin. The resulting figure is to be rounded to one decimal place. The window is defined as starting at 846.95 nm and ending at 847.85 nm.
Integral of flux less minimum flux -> -2.0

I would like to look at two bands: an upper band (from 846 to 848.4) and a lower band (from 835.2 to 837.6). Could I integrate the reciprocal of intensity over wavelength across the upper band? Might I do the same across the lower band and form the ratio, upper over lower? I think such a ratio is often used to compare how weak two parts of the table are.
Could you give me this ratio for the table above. 1.20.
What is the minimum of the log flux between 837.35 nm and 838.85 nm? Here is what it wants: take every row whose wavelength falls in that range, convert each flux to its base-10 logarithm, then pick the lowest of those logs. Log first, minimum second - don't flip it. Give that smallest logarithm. 1.48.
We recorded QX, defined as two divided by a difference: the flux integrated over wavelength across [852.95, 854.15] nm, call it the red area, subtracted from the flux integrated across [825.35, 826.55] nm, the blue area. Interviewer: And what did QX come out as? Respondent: 0.53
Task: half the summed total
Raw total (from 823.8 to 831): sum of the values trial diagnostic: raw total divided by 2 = 394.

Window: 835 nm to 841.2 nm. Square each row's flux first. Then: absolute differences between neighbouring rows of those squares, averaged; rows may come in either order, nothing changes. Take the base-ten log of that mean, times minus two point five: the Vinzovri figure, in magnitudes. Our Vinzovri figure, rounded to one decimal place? -5.7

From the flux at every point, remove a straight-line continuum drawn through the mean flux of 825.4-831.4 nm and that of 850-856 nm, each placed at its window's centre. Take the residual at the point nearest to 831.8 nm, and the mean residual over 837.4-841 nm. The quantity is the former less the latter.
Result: -2.6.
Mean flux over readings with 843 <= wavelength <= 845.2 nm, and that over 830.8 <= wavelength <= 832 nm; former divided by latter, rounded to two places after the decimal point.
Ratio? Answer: 1.02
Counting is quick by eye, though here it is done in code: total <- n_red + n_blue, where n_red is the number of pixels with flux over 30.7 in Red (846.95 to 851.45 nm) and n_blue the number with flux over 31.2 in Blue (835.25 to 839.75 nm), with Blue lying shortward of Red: 21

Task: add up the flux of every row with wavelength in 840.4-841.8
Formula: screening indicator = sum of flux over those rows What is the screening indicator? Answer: 160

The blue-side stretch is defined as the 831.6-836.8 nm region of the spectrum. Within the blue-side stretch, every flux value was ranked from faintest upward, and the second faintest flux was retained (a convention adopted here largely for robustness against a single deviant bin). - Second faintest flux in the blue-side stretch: 29.42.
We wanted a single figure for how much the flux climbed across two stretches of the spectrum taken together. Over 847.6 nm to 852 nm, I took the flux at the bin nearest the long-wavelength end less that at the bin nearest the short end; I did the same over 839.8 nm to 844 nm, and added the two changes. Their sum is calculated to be 5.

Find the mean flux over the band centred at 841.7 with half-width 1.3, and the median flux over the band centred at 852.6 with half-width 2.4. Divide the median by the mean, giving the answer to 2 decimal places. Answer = 0.96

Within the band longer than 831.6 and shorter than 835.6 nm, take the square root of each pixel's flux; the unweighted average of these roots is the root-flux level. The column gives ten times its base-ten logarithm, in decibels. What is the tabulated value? 7.56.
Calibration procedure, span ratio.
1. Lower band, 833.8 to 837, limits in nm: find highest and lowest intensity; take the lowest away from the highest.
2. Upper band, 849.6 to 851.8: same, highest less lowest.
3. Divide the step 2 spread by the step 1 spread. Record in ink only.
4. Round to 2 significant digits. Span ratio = 0.62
